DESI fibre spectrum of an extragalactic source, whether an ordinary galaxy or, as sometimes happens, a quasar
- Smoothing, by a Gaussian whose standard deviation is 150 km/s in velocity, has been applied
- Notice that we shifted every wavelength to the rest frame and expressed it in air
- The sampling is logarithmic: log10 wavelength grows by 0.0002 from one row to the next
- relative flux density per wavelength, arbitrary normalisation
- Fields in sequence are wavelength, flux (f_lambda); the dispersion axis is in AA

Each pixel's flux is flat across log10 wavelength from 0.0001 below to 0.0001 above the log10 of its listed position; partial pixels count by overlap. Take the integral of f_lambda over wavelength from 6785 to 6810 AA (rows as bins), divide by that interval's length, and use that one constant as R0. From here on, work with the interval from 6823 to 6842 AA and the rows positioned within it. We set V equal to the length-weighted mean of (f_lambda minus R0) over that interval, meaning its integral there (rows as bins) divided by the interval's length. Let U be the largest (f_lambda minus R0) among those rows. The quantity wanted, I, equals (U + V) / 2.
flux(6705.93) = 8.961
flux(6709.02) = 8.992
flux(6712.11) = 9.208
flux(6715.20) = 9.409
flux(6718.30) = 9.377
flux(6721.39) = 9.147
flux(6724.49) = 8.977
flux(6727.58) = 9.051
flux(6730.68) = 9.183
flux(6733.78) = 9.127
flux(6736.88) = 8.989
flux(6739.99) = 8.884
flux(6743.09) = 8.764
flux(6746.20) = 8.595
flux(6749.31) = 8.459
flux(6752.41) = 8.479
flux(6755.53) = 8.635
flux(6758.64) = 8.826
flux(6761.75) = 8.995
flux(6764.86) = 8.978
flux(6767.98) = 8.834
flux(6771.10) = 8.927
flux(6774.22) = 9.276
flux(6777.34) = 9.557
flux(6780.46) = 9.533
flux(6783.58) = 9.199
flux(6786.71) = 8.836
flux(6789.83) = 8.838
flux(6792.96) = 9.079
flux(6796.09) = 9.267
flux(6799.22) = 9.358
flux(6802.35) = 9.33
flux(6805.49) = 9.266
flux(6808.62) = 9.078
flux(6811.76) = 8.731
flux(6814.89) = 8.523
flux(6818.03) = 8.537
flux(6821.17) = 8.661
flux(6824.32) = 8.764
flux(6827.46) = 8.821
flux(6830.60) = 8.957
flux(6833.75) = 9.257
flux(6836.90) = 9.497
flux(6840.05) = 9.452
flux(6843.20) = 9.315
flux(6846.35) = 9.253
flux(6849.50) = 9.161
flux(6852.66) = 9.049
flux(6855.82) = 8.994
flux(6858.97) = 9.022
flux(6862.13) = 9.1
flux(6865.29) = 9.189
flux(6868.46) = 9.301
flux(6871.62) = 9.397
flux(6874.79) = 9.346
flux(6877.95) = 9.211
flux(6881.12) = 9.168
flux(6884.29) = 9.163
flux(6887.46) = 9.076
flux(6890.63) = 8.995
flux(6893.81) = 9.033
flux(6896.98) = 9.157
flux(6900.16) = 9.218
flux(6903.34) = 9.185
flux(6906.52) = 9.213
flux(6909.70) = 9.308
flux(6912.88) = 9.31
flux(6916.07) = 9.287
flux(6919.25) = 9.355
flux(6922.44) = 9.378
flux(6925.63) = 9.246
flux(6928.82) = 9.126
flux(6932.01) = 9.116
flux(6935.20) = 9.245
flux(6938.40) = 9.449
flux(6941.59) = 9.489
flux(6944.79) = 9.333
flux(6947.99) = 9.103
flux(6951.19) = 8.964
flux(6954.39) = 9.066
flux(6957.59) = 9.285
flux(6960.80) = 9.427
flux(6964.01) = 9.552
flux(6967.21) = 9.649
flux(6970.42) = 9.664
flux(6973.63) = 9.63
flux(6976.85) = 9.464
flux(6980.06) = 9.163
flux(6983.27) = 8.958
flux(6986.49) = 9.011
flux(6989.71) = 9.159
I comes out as 0.184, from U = 0.37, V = 0.002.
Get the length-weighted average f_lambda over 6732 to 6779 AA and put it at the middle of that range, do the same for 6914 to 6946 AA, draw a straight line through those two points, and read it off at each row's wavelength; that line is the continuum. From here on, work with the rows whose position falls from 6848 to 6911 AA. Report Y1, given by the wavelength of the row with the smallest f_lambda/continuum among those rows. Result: 6890.63 AA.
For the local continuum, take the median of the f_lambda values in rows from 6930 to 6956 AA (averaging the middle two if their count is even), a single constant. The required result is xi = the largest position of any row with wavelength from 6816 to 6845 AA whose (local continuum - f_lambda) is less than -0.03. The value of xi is 6843.20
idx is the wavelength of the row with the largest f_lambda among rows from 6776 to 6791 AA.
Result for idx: 6777.34 AA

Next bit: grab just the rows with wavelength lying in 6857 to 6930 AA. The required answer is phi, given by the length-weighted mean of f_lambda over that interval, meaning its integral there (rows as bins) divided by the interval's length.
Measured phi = 9.2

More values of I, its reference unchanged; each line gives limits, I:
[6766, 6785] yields 0.255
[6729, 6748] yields -0.081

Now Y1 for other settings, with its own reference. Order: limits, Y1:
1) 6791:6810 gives 6808.62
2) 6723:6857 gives 6814.89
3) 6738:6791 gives 6749.31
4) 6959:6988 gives 6983.27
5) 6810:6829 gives 6814.89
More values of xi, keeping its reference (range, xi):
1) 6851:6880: 6877.95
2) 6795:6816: 6805.49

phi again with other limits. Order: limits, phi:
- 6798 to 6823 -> 8.9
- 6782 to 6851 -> 9.1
